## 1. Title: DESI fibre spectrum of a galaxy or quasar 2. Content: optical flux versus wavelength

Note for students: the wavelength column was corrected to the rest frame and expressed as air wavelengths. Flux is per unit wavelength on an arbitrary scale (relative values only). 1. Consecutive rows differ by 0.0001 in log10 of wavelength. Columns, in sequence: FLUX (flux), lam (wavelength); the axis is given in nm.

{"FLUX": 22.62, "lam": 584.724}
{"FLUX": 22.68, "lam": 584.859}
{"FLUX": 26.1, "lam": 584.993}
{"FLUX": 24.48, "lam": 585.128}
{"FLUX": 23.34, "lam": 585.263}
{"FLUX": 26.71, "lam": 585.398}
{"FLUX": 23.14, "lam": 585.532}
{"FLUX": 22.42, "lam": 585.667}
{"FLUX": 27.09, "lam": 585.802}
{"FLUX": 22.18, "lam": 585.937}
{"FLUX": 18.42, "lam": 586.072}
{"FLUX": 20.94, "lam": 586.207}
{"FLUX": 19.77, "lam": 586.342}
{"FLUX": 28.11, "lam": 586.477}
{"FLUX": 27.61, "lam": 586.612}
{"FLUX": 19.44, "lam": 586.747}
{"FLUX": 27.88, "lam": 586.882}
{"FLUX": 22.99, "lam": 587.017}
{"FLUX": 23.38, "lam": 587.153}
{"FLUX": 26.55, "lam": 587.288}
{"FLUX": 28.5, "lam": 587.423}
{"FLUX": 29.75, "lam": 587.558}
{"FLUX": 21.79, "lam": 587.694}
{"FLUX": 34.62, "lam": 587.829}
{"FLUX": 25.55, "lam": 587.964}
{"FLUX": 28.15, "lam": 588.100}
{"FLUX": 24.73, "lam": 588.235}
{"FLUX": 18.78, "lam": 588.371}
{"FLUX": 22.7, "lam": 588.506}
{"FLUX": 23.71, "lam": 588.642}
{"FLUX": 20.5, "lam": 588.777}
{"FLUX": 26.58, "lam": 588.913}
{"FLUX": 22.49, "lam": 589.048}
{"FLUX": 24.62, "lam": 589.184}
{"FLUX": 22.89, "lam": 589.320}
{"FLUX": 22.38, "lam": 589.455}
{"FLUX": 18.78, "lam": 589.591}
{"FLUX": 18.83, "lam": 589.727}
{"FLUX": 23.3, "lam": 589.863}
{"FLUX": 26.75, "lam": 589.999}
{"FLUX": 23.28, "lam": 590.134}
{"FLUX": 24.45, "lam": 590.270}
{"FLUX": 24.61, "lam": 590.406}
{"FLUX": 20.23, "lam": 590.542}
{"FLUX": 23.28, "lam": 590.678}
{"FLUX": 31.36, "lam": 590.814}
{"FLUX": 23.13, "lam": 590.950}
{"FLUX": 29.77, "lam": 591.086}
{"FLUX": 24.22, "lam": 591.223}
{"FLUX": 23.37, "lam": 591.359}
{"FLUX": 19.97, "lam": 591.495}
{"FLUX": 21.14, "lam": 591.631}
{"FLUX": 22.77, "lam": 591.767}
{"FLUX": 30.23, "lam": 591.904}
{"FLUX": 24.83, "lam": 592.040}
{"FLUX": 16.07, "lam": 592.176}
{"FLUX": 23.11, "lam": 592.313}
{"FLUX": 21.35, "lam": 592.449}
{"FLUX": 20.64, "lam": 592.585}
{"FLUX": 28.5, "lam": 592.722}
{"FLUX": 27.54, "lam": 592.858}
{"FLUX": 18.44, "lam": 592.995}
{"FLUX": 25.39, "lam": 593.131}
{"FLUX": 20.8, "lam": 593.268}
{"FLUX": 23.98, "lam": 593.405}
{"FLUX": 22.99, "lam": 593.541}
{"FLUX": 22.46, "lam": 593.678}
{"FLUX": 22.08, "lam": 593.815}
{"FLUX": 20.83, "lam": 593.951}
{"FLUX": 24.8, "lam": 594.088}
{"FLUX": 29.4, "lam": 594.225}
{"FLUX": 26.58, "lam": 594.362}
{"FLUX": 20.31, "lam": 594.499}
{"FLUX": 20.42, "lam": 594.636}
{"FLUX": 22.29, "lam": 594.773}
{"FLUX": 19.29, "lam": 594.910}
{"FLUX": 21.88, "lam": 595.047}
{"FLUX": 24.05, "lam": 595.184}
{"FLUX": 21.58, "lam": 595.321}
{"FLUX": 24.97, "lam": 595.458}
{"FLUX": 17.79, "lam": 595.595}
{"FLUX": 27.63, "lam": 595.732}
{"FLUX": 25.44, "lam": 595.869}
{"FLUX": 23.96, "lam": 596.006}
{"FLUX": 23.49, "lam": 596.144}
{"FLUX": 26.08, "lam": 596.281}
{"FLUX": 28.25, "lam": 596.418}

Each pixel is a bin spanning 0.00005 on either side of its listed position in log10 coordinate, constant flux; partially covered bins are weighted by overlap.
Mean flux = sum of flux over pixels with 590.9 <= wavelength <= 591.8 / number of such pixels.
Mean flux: 23.5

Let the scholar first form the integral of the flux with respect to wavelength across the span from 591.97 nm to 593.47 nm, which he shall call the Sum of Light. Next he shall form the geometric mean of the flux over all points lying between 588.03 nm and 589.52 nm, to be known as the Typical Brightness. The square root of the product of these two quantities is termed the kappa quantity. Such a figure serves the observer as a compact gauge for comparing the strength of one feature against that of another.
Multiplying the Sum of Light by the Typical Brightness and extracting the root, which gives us 28.2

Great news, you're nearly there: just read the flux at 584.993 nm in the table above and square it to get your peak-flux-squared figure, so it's 681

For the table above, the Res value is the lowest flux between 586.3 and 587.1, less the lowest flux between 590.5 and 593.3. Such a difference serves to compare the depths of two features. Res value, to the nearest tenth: 3.4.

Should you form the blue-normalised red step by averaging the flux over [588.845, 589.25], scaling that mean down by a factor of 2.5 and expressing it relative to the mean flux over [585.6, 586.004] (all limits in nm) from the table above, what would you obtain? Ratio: 0.411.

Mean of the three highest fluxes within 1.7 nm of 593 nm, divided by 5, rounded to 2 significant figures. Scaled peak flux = 5.9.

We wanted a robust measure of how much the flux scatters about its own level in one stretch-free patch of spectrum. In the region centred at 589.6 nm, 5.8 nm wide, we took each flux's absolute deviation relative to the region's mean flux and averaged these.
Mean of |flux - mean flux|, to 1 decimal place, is 2.8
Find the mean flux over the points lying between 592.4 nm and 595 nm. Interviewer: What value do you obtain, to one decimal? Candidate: 23.1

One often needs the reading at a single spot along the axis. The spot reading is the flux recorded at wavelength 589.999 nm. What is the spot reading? 26.75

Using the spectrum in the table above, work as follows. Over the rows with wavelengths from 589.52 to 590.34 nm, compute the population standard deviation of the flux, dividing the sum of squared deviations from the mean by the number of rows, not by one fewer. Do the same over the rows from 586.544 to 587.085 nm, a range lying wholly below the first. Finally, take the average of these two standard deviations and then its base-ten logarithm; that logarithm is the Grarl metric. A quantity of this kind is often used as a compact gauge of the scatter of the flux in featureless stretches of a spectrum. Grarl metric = 0.50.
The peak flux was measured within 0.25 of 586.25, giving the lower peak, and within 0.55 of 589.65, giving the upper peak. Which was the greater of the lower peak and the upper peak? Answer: 28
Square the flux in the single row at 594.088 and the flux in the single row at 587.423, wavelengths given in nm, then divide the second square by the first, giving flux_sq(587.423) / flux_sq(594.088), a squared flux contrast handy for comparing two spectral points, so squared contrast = 1.3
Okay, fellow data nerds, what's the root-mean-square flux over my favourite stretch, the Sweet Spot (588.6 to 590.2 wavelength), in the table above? 23.0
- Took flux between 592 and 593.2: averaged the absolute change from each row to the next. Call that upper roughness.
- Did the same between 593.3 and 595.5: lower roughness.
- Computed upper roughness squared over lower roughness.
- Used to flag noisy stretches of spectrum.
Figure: 12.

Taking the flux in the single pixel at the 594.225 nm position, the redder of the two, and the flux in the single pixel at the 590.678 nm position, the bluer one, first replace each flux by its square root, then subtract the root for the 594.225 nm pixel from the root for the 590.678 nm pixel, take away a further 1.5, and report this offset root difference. -2.1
